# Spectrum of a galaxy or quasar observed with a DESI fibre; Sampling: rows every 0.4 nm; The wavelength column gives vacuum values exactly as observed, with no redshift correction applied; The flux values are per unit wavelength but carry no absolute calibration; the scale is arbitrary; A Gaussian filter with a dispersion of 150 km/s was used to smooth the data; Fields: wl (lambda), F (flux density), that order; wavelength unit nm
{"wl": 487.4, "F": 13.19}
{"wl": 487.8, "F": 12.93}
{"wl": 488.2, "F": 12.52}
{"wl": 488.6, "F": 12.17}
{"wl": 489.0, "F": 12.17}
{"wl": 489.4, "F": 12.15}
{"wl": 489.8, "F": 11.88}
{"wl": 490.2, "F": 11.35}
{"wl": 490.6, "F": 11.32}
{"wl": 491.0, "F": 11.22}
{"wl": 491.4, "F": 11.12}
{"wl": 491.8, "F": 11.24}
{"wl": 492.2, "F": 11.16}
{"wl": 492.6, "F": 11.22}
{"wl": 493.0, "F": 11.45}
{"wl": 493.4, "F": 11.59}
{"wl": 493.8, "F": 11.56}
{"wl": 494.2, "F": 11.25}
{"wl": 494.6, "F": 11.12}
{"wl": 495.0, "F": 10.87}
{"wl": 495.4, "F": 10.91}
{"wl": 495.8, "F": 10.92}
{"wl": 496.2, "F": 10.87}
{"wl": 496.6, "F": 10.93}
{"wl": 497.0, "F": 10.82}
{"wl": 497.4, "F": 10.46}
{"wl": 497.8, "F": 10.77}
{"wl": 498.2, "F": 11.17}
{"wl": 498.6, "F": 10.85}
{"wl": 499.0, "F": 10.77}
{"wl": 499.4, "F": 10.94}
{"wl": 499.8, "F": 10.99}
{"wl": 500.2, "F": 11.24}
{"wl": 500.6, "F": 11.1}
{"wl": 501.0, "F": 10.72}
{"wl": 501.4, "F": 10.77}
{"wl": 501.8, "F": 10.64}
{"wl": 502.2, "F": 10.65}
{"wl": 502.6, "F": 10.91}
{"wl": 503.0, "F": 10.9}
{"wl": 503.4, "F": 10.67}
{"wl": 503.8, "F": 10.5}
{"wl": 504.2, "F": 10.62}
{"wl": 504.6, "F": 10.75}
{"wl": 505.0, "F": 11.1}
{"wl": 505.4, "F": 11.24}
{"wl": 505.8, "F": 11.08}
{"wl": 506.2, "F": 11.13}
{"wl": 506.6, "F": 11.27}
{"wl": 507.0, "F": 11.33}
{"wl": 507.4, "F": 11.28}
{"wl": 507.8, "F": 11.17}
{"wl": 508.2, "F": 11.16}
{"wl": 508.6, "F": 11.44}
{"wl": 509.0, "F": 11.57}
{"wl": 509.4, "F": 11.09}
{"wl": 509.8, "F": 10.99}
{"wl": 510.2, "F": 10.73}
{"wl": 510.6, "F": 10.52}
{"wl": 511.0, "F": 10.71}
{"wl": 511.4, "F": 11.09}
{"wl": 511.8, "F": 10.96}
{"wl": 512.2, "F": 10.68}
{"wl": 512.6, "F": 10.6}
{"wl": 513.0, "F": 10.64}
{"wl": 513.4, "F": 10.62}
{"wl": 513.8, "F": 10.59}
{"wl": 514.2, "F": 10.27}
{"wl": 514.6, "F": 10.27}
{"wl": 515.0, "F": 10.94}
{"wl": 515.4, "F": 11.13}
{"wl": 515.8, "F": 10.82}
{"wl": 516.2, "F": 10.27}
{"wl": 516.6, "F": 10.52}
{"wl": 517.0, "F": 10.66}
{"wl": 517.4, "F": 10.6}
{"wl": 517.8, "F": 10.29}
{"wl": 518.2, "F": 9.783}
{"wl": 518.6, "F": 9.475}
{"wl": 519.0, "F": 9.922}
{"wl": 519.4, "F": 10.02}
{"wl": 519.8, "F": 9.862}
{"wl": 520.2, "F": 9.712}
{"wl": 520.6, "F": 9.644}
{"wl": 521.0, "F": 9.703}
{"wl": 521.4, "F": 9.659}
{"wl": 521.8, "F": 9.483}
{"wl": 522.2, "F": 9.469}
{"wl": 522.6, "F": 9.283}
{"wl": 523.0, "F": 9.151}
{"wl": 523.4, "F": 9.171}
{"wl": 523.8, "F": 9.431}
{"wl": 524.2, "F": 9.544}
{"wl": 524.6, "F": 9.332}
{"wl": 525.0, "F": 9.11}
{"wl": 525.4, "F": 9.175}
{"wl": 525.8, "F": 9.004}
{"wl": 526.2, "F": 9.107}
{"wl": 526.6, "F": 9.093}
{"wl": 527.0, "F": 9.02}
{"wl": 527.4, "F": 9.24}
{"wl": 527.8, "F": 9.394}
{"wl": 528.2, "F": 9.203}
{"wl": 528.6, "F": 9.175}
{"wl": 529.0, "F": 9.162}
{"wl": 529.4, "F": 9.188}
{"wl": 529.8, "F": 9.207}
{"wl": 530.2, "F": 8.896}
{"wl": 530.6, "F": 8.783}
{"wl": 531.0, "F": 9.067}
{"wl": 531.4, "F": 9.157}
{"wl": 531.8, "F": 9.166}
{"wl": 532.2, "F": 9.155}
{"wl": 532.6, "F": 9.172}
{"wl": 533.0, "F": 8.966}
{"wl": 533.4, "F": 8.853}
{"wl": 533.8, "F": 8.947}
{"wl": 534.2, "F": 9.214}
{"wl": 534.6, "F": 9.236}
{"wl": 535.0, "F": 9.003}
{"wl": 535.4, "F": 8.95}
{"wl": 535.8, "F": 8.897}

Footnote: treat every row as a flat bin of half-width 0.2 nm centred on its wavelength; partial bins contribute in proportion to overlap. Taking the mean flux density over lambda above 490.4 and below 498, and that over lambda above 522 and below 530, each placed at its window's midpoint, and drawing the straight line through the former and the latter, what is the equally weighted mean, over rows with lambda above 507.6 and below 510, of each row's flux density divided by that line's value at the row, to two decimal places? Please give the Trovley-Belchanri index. 1.10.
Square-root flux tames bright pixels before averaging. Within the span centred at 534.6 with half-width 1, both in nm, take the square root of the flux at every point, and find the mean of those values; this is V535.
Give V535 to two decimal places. 3.01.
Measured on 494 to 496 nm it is 3.32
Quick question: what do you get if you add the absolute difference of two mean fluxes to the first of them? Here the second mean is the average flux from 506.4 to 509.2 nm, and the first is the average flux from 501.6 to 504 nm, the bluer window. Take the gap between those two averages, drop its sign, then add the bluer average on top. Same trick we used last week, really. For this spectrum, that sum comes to 11.3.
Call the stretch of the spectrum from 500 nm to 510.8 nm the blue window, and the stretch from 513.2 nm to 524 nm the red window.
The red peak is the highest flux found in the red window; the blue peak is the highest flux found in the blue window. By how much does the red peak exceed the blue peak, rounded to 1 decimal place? -0.4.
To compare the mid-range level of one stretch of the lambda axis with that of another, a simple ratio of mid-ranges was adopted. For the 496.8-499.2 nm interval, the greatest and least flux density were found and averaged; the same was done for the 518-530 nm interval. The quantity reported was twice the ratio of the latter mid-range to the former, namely 1.76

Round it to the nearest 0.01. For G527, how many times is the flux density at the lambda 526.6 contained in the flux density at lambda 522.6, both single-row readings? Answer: 1.02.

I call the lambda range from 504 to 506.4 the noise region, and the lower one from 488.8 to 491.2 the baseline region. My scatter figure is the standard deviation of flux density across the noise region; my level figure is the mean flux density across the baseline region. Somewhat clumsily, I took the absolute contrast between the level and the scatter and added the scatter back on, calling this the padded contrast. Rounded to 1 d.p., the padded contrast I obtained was 11.7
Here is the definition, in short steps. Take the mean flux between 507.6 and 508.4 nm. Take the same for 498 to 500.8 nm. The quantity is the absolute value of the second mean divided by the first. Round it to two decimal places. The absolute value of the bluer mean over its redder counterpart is 0.99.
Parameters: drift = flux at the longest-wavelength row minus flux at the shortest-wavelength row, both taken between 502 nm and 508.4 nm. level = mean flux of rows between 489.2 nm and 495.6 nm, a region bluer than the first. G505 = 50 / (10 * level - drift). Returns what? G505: 0.443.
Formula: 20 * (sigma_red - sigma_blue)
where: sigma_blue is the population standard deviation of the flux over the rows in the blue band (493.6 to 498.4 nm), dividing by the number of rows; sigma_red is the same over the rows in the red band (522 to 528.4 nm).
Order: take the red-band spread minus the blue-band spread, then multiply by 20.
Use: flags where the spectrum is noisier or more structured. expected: -2.2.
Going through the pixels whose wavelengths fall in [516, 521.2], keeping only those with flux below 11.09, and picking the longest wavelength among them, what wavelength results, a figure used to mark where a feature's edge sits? 521.0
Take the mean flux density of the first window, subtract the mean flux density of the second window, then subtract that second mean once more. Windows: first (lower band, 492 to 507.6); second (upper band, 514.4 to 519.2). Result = -10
